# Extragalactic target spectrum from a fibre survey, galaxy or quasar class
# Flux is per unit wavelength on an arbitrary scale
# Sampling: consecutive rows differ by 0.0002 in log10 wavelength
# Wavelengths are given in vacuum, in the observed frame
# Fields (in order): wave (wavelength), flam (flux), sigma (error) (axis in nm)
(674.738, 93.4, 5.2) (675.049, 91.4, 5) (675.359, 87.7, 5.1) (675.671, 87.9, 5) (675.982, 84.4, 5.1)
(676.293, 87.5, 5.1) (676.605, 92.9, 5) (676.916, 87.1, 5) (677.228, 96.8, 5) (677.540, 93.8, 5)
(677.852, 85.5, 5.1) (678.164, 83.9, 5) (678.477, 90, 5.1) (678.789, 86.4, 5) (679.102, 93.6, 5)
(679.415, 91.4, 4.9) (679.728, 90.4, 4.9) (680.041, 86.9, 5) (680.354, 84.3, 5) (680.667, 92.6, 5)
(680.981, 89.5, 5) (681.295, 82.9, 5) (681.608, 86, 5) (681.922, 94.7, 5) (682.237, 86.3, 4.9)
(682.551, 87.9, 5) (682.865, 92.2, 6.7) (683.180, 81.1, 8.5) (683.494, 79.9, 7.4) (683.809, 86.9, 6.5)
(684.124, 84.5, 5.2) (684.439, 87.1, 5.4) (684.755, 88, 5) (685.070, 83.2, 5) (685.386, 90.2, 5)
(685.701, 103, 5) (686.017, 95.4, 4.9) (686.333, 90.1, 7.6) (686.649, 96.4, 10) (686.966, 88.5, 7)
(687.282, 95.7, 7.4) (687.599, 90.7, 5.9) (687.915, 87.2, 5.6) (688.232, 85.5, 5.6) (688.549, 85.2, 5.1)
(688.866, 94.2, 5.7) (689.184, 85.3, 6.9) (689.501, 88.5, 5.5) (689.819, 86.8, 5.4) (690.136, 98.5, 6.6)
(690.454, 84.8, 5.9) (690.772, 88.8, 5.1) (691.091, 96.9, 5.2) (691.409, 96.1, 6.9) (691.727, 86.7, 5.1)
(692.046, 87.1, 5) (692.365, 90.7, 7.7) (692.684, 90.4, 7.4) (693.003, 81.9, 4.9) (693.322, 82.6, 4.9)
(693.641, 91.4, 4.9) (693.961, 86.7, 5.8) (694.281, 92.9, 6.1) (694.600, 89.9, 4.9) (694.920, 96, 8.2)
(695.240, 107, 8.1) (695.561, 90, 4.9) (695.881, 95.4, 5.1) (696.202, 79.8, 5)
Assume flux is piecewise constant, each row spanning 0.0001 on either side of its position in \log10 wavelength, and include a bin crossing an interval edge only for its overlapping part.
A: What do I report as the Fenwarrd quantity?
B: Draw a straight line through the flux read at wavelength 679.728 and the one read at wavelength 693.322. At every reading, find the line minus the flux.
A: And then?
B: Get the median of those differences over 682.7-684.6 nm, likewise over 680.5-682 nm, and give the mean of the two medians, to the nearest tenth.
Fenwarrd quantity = 1.2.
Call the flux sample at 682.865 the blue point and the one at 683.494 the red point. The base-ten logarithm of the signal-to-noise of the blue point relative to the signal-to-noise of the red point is 0.11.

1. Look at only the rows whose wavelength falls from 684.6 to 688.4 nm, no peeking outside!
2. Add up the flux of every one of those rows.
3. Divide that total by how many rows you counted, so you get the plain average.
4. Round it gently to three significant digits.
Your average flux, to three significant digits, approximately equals 91.2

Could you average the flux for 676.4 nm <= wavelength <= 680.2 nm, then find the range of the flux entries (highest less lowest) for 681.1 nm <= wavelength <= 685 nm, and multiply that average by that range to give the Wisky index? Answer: 1330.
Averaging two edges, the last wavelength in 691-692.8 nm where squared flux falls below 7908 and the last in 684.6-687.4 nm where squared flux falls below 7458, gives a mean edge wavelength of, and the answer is 688.56 nm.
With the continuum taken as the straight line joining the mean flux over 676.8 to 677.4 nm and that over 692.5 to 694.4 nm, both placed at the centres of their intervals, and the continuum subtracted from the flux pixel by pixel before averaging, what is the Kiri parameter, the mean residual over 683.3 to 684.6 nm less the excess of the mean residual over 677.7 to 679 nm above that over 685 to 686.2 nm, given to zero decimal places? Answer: 3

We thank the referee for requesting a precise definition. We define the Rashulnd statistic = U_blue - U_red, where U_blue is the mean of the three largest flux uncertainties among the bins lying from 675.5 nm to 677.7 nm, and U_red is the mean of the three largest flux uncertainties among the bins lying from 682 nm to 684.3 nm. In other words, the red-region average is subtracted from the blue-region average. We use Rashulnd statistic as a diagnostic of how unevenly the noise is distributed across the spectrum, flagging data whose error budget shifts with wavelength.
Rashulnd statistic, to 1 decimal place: -2.5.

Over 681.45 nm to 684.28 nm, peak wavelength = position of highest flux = 681.922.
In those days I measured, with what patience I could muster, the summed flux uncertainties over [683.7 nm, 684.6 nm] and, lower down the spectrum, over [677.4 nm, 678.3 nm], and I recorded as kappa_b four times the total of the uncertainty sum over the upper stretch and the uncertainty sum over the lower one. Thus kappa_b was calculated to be 129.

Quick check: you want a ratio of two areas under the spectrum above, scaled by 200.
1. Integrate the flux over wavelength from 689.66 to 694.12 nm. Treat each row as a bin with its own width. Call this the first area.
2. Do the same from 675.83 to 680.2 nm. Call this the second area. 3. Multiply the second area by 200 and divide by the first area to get 196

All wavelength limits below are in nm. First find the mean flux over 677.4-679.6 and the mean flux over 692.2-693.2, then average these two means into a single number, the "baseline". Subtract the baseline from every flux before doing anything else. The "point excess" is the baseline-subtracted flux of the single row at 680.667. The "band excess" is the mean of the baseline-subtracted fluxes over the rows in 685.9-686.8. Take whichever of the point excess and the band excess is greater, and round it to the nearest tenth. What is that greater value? 5.5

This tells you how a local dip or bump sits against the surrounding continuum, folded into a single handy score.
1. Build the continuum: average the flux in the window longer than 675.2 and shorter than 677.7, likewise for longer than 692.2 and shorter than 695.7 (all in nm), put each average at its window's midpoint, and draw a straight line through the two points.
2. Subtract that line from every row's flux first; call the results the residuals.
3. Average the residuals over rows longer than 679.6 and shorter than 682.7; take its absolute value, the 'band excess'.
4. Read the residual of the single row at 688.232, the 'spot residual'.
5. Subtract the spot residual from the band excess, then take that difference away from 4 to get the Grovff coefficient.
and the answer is -2.9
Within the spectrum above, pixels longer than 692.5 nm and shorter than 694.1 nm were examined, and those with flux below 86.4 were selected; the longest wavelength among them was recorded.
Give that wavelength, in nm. 693.322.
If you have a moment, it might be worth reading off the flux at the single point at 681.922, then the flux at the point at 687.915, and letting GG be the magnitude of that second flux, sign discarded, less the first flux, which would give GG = -7.5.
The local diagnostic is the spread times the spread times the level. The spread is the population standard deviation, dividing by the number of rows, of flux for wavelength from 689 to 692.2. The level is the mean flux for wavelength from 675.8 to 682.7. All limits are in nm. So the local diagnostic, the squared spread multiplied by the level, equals 2127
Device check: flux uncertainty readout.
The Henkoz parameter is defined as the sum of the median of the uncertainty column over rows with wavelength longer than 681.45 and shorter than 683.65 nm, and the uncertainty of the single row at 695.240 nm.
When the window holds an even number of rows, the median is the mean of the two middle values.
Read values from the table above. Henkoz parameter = 13.1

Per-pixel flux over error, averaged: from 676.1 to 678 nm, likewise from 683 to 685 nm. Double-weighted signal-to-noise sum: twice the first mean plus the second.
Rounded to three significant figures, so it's 50.0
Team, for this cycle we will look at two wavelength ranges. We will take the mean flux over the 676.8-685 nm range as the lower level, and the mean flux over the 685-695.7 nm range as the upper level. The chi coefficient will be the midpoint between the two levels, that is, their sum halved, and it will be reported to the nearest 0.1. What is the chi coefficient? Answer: 89.4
